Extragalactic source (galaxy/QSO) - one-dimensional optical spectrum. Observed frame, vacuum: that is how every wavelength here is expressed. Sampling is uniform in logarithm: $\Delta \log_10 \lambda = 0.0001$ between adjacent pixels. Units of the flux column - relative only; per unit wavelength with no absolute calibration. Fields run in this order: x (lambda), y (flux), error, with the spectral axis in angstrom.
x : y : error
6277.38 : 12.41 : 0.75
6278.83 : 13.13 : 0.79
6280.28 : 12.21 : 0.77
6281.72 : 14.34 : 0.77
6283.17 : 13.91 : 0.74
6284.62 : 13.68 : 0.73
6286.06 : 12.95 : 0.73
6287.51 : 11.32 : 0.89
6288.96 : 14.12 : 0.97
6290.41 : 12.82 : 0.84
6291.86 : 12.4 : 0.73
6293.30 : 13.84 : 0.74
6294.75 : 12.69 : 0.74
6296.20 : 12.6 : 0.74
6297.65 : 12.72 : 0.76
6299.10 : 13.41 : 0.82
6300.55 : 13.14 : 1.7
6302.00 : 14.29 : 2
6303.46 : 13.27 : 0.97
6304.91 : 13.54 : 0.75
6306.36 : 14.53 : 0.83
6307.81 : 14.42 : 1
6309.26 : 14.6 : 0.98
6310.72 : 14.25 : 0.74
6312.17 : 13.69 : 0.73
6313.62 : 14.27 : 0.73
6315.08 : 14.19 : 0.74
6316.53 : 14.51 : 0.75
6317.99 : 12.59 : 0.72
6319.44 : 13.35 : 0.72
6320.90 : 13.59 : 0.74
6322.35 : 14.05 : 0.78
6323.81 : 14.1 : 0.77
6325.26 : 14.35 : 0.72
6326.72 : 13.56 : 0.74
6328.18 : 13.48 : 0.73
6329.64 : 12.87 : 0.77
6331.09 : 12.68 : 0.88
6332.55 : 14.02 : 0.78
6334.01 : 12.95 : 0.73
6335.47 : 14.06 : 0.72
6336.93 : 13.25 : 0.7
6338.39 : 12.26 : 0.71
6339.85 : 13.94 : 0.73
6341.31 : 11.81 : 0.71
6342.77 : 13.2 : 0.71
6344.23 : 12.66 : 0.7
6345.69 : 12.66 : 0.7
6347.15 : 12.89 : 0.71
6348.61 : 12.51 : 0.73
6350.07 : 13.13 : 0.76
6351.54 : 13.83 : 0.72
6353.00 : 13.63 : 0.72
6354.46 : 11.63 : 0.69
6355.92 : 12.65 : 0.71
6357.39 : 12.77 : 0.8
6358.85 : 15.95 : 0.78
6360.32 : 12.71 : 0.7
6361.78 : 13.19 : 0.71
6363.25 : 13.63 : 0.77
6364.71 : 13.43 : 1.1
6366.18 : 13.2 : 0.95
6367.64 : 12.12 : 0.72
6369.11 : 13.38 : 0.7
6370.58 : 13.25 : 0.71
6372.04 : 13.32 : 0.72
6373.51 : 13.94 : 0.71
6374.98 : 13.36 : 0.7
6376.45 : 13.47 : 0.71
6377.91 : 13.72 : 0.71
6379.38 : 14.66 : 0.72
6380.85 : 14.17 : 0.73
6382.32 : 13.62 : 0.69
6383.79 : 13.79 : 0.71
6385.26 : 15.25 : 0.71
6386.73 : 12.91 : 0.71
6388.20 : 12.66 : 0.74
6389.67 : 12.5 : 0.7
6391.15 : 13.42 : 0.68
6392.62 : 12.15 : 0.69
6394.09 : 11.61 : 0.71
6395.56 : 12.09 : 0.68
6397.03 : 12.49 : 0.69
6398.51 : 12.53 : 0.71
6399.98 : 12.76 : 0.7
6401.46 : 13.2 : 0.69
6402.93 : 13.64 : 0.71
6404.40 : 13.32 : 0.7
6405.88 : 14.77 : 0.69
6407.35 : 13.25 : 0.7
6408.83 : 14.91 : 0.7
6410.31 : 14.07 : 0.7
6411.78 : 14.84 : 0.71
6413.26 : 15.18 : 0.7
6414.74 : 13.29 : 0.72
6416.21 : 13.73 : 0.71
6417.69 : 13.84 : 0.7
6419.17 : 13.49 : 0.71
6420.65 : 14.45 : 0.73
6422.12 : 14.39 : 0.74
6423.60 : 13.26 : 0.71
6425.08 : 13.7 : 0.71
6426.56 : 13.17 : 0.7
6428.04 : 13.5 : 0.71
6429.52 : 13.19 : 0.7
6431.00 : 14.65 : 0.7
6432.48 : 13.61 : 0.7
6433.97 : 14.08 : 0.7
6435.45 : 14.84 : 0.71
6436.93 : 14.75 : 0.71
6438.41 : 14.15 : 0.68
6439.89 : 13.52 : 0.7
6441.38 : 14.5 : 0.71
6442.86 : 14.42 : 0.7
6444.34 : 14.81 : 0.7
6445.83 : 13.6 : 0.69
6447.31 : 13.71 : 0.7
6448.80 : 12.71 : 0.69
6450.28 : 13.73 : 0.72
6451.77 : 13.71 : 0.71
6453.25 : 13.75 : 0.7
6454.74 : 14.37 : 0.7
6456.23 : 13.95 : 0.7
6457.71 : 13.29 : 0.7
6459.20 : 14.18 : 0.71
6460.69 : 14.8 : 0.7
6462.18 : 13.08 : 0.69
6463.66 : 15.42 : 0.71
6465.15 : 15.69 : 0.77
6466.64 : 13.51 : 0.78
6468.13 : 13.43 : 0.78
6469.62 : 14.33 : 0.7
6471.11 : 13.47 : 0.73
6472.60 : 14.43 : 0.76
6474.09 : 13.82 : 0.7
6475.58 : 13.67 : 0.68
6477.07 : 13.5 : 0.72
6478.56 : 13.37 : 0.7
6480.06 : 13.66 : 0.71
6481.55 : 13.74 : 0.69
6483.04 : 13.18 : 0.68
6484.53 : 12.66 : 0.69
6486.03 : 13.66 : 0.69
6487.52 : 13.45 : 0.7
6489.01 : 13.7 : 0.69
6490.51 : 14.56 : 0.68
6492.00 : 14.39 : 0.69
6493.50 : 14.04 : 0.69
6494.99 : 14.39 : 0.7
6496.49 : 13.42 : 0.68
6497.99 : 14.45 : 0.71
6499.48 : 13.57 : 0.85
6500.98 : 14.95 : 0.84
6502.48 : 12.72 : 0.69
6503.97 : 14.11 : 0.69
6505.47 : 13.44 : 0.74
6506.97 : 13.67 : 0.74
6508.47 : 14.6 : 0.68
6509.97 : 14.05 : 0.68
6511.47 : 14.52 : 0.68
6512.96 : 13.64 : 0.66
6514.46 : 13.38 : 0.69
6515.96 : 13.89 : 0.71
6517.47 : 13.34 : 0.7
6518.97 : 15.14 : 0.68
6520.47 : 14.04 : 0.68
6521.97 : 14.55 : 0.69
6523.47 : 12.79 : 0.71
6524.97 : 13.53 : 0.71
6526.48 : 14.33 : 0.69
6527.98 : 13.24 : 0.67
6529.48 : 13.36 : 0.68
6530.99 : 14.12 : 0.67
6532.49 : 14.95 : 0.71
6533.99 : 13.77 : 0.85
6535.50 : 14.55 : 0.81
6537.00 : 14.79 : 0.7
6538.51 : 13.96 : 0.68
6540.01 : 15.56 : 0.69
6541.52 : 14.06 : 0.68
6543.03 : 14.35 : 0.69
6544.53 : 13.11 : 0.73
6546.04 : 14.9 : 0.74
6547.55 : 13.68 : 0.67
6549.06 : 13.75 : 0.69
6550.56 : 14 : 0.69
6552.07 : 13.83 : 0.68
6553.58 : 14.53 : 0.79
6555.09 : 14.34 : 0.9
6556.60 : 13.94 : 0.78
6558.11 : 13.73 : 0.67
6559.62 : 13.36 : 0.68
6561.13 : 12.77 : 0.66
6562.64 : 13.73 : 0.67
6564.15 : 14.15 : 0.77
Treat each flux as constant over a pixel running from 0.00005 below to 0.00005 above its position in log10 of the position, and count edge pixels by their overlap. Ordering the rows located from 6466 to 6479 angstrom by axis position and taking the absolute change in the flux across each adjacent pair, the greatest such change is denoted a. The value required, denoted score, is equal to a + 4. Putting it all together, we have 5.0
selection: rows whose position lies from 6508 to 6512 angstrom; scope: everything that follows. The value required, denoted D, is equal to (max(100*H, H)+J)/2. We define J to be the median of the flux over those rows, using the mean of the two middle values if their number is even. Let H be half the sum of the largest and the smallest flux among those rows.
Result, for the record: 724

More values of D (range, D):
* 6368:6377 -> 686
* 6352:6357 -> 638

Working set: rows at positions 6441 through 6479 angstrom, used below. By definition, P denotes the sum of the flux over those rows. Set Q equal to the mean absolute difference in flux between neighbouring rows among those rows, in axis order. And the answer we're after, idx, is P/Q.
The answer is 520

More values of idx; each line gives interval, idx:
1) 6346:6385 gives 456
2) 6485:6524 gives 447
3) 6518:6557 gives 455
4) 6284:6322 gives 457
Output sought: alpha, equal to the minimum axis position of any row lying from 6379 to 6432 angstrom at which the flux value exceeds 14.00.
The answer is 6379.38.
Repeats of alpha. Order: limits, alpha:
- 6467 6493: 6469.62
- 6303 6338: 6306.36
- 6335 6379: 6335.47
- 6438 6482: 6438.41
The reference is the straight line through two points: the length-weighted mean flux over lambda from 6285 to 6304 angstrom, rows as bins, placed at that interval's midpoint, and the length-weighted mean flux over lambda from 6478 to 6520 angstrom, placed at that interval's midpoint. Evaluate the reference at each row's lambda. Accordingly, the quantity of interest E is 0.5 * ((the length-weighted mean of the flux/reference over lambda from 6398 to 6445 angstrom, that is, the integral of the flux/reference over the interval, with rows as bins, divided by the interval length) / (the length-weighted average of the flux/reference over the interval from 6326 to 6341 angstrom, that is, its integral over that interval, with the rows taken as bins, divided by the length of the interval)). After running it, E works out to 0.512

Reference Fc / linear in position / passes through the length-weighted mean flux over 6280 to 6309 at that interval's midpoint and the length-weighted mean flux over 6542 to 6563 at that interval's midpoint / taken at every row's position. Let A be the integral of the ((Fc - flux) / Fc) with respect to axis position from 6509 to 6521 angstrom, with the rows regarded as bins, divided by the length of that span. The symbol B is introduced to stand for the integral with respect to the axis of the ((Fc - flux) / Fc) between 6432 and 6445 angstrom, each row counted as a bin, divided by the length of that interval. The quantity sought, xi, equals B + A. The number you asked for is -0.065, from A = -0.016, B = -0.049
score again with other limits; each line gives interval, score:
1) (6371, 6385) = 4.9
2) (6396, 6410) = 5.7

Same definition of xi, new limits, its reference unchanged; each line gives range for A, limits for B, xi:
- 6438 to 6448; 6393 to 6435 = -0.034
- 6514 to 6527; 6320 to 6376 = 0.008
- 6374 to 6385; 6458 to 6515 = -0.040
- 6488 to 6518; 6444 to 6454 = -0.014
